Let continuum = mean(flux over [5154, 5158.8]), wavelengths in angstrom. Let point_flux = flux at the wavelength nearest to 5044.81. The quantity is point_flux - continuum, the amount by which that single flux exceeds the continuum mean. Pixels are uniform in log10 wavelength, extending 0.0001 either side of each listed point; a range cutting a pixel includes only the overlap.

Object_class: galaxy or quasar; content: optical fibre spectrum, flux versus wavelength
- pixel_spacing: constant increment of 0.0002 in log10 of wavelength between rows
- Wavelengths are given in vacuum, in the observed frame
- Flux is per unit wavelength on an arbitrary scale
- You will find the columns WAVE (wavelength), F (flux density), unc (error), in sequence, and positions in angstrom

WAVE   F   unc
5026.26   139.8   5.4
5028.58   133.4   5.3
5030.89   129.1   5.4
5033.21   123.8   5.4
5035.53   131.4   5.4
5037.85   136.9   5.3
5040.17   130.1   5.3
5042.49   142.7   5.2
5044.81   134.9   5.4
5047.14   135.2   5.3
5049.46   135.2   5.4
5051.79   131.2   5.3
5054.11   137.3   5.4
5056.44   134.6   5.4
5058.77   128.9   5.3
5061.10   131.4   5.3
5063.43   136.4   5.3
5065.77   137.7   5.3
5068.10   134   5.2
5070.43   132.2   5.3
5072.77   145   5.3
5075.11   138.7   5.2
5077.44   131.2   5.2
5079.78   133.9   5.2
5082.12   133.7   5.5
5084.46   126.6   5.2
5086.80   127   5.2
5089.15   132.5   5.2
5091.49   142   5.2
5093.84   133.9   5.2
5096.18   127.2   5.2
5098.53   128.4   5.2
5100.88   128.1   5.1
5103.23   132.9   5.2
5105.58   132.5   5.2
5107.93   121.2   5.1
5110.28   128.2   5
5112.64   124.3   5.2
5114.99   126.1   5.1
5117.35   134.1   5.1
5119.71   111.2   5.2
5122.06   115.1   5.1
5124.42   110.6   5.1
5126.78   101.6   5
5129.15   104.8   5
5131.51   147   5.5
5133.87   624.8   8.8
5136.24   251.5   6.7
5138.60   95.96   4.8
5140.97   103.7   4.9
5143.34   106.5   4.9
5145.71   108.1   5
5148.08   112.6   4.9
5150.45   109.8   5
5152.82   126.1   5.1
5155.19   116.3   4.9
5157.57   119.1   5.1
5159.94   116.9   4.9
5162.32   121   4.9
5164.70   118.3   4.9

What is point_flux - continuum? 17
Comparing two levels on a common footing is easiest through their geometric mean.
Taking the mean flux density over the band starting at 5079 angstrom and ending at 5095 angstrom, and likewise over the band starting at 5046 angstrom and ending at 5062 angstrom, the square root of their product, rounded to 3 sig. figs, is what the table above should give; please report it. 133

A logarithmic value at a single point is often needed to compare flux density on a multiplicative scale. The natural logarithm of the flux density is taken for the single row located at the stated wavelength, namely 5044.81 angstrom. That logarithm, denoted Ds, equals 4.90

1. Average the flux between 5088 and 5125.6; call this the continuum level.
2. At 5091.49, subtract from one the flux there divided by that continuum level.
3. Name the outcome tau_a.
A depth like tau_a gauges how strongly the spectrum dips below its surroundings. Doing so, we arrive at -0.12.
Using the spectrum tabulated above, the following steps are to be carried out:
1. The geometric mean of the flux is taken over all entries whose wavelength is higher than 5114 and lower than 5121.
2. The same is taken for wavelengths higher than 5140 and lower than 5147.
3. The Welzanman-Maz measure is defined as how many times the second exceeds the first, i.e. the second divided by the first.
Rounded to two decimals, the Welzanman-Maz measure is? 0.86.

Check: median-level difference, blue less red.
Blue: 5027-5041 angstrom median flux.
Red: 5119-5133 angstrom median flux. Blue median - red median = 20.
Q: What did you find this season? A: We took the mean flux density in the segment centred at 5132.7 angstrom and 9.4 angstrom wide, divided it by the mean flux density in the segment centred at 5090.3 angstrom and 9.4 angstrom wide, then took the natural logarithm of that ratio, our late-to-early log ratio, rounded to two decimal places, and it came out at 0.75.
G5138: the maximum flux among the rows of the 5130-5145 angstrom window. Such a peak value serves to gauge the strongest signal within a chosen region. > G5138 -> 624.8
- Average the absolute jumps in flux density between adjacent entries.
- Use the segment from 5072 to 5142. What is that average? 41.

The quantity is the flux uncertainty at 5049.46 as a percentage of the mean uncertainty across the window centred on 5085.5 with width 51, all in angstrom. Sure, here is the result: 103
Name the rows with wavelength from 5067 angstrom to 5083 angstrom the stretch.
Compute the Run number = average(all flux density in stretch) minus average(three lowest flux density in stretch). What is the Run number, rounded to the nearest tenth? 3.2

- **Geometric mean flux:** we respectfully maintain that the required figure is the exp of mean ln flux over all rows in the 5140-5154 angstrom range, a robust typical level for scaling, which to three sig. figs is 111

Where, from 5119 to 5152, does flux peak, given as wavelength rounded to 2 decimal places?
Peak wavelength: 5133.87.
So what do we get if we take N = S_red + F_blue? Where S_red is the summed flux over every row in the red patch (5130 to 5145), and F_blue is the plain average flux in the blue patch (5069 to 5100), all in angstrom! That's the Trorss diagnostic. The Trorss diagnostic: 1463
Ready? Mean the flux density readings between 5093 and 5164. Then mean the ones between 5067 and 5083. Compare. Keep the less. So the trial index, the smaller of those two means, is 136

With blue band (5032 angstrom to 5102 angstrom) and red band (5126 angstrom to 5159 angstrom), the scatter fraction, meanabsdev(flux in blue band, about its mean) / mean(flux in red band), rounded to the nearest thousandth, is 0.024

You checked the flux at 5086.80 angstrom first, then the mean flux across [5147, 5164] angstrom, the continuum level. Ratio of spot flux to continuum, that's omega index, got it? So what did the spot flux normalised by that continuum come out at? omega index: 1.08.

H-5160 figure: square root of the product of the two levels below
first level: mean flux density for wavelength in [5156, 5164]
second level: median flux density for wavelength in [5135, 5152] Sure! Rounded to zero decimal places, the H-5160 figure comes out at 113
